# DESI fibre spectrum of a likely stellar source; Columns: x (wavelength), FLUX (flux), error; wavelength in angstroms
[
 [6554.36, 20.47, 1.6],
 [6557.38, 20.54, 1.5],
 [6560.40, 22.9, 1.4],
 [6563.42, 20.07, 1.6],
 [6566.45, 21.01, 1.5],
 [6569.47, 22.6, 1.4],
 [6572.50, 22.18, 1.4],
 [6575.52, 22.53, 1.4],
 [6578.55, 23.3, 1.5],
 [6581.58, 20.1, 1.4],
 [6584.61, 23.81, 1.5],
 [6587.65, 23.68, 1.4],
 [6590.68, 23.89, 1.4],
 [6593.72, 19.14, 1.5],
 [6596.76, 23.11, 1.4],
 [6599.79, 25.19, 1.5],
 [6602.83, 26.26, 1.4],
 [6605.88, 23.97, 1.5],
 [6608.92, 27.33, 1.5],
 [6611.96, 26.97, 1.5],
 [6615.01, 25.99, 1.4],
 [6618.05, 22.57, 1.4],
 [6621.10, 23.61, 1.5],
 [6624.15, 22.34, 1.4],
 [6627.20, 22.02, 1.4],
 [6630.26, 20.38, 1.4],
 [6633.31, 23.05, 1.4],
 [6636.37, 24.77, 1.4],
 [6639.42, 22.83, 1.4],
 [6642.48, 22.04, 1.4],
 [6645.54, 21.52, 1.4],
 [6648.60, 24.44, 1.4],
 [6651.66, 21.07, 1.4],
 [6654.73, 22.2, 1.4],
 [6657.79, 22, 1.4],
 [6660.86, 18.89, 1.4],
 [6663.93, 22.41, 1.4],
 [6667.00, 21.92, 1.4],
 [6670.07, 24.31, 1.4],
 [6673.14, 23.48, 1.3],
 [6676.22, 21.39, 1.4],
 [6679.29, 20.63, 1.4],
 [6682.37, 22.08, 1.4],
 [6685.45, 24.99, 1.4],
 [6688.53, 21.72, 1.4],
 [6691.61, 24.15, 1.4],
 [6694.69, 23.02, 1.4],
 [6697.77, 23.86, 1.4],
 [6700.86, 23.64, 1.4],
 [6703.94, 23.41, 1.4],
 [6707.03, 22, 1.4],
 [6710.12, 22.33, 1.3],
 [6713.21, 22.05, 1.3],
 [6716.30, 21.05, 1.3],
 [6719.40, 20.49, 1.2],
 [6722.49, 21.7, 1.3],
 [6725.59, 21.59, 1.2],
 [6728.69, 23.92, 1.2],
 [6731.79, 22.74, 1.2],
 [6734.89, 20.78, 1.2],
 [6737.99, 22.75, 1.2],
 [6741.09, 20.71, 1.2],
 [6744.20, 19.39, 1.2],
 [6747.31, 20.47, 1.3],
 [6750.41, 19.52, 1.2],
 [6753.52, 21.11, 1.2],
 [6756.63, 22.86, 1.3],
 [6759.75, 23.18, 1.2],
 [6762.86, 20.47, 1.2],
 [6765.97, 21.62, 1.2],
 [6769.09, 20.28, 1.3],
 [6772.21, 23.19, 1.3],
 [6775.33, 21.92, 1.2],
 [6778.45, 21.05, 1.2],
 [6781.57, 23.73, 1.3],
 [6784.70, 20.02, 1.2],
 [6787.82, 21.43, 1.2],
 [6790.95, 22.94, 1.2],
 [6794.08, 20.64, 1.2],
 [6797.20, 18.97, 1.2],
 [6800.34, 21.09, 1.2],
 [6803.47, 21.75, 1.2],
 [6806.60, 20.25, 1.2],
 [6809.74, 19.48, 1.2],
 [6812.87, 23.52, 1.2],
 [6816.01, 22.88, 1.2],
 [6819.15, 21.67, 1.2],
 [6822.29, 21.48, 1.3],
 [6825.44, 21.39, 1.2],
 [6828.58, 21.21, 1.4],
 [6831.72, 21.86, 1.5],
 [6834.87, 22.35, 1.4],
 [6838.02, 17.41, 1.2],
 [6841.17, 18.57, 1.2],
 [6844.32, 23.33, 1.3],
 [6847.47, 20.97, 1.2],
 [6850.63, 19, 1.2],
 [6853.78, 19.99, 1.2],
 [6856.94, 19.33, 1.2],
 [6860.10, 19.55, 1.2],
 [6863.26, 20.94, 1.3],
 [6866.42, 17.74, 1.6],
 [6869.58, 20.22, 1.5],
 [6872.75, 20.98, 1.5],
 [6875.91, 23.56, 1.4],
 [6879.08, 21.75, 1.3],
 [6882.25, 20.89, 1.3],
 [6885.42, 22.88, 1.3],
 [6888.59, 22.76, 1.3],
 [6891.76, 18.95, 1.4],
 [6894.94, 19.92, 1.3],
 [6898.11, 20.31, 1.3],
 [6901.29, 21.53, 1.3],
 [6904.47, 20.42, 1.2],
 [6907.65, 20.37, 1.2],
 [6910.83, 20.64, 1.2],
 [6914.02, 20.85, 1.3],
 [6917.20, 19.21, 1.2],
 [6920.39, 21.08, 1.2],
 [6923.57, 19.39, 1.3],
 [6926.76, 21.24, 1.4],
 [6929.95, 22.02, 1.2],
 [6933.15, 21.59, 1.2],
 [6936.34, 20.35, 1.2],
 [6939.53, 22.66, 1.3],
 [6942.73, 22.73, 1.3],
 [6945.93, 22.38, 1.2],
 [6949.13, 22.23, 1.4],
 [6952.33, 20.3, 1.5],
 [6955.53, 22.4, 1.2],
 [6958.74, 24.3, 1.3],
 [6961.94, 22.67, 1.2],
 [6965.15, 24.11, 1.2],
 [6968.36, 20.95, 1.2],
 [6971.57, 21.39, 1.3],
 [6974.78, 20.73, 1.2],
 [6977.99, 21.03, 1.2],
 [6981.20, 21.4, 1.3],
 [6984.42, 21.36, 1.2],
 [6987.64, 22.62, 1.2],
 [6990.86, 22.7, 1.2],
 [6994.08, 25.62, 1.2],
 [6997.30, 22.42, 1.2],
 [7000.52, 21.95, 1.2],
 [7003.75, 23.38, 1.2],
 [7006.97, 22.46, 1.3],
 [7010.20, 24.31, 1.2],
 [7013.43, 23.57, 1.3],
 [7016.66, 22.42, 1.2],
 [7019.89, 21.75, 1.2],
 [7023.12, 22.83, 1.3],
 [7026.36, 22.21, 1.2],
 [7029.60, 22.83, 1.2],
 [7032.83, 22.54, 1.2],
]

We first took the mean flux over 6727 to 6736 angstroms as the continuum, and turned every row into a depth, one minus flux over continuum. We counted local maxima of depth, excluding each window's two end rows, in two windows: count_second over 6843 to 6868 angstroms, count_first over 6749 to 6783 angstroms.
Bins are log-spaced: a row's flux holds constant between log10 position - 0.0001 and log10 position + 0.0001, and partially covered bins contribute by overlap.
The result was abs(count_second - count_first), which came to 1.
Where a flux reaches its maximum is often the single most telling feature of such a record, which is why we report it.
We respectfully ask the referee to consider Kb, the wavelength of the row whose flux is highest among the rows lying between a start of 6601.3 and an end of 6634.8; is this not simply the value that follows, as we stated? 6608.92 angstroms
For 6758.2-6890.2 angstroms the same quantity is 6781.57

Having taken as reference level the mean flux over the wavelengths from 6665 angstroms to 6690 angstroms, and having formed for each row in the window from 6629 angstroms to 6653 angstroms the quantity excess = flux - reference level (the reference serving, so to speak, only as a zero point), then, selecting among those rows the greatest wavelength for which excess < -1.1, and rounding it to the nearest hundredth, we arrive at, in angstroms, 6651.66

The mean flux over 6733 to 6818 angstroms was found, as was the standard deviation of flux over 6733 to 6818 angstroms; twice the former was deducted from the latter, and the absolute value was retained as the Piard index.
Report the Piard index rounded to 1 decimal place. 41.3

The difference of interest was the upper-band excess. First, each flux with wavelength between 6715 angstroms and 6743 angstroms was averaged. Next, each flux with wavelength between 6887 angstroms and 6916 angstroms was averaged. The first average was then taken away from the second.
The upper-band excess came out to -1.1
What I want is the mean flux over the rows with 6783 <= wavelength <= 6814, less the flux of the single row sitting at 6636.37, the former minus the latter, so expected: -3.8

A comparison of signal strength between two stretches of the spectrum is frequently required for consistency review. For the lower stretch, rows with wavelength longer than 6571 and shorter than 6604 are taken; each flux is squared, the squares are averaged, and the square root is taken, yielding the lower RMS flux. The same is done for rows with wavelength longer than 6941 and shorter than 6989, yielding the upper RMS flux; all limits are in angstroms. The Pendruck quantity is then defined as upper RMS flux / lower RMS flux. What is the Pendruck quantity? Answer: 0.955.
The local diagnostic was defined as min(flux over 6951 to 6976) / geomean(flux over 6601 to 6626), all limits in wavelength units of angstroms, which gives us 0.82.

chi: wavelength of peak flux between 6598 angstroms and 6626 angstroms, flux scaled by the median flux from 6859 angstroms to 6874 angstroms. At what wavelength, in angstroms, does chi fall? 6608.92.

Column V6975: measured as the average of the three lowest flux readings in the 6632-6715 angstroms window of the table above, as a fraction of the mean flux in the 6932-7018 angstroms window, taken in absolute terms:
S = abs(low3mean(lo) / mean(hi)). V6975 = 0.90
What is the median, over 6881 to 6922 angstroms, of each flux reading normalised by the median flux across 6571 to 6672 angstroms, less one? -0.10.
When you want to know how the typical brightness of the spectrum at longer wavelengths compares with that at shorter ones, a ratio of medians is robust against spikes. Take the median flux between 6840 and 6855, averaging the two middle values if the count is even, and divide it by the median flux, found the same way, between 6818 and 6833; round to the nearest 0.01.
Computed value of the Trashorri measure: 0.93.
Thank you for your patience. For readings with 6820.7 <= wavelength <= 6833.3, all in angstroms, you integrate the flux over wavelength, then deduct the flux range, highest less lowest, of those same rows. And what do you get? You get 270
